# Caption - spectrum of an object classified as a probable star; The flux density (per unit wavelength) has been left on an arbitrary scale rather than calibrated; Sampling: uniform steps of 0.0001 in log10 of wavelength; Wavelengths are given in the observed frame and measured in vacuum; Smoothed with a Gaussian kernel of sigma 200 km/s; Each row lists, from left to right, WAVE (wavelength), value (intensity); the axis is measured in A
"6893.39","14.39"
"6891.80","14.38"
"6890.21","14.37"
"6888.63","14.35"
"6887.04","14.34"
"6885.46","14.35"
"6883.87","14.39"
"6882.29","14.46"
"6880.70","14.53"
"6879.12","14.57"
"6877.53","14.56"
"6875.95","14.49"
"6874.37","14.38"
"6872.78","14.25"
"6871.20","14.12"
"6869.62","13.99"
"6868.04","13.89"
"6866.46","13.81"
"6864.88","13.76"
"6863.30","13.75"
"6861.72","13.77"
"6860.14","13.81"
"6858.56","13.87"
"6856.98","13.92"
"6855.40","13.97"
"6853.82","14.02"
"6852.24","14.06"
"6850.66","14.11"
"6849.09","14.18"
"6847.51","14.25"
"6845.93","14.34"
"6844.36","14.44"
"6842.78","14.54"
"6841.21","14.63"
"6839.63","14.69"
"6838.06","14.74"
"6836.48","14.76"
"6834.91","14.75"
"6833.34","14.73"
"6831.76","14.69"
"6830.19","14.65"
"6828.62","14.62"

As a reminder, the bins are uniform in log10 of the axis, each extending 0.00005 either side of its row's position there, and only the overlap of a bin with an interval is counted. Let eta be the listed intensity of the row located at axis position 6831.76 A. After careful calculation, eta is 14.69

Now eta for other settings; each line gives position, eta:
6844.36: 14.44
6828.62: 14.62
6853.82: 14.02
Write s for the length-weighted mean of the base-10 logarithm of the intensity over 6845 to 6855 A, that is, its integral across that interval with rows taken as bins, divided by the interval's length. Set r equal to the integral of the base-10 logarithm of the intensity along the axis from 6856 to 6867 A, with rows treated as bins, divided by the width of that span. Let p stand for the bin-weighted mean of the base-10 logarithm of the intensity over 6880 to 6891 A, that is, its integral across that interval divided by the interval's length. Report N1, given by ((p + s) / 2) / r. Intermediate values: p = 1.16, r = 1.14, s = 1.15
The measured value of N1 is 1.013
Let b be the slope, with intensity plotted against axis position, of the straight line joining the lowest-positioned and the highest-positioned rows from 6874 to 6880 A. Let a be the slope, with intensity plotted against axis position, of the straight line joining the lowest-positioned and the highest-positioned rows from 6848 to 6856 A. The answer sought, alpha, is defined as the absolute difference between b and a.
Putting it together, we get 0.07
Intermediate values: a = -0.033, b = 0.04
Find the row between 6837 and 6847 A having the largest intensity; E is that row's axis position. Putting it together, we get 6838.06 A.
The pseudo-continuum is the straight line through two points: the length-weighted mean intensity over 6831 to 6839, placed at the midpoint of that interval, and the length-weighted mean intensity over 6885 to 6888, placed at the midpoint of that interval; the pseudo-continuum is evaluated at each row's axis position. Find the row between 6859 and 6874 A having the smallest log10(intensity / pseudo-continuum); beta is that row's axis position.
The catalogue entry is 6863.30 A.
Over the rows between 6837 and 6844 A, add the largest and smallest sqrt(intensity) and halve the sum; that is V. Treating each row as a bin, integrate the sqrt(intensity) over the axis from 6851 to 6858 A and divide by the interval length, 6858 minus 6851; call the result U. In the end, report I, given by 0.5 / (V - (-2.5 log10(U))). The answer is 0.0951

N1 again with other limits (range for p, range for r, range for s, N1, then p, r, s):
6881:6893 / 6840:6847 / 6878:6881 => 0.999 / 1.16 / 1.16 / 1.16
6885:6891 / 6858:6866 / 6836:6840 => 1.021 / 1.16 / 1.14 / 1.17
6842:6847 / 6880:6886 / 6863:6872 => 0.994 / 1.16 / 1.16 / 1.14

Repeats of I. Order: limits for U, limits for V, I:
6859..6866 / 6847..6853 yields 0.0964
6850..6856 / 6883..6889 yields 0.0957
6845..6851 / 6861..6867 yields 0.0970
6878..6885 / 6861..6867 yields 0.0969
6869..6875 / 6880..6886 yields 0.0954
